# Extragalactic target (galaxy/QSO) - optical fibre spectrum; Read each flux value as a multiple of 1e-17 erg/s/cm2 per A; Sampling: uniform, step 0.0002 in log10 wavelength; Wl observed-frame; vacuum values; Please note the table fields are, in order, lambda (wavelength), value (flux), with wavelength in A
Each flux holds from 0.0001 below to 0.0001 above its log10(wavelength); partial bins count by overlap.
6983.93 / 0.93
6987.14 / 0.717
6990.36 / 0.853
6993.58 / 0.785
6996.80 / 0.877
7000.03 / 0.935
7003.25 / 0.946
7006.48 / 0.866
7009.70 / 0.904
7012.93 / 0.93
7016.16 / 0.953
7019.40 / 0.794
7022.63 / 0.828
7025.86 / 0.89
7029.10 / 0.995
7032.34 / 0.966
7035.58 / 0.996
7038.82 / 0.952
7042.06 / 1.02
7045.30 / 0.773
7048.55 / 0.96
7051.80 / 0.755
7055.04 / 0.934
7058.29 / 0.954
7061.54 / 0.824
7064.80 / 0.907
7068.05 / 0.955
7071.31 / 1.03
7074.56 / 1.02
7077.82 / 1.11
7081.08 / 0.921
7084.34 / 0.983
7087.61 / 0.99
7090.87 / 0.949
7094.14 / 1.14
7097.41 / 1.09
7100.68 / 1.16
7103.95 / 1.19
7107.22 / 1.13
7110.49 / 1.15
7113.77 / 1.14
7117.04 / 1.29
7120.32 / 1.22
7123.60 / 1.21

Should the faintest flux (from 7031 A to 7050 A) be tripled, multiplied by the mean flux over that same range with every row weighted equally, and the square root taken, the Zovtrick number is 1.48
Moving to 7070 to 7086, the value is 1.67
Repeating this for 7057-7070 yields 1.50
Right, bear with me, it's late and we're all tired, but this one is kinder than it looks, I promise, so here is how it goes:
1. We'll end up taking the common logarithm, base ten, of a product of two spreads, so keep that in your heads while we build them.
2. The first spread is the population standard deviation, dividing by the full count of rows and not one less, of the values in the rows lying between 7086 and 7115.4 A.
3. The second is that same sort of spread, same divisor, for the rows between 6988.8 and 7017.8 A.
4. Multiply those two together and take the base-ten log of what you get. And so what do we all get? -2.40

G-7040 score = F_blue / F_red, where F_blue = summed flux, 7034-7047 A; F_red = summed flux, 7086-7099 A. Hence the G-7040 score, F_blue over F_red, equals 0.90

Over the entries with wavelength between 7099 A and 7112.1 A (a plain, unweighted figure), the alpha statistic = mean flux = 1.16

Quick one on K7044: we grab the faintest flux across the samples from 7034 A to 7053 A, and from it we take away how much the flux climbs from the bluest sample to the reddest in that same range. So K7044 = 1.0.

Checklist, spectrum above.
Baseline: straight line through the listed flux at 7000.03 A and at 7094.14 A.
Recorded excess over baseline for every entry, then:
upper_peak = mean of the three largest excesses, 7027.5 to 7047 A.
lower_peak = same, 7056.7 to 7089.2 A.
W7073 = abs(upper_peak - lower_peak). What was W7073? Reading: 0.035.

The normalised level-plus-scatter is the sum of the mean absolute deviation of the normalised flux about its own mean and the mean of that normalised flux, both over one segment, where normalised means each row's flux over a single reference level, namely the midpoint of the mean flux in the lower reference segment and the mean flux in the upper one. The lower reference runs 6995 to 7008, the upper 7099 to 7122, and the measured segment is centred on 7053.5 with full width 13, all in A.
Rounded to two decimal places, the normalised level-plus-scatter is 0.93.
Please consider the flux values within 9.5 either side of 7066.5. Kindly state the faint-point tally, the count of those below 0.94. 2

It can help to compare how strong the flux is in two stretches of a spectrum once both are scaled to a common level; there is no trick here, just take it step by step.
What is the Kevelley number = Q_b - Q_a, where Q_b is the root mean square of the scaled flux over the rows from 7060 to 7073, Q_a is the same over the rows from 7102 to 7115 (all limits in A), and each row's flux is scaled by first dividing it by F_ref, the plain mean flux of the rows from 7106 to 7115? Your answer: -0.19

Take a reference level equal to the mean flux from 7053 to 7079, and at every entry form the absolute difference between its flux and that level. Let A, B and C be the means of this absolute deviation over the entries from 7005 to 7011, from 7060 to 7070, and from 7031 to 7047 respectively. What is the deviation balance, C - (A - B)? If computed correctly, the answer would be 0.05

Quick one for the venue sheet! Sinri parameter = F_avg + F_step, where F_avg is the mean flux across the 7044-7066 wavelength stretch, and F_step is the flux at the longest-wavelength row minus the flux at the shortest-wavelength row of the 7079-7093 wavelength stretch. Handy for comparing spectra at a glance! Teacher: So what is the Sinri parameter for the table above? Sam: 0.90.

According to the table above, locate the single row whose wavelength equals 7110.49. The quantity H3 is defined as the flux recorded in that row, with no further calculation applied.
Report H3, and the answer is 1.15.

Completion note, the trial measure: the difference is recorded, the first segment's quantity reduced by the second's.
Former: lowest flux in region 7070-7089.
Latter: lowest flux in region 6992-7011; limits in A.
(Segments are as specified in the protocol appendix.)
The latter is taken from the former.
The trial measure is 0.14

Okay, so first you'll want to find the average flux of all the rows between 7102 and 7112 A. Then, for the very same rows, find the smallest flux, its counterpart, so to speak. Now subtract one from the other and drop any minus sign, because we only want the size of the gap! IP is 0.03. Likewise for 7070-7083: 0.10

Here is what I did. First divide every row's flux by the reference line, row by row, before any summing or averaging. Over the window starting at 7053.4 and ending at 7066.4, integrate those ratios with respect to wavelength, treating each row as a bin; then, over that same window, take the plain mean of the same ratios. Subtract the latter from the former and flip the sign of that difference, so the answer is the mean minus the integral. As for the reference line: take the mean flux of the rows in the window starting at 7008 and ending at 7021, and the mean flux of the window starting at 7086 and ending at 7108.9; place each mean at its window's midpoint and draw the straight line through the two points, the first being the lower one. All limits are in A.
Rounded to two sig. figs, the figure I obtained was -11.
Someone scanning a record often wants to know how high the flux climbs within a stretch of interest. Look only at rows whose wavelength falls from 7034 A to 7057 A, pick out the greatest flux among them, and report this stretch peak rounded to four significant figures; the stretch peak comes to 1.020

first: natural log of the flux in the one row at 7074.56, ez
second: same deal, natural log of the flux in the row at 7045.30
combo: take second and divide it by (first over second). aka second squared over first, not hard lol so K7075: 3.3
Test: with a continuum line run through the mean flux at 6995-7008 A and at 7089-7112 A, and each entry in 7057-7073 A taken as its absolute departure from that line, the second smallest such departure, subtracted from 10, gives 9.93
